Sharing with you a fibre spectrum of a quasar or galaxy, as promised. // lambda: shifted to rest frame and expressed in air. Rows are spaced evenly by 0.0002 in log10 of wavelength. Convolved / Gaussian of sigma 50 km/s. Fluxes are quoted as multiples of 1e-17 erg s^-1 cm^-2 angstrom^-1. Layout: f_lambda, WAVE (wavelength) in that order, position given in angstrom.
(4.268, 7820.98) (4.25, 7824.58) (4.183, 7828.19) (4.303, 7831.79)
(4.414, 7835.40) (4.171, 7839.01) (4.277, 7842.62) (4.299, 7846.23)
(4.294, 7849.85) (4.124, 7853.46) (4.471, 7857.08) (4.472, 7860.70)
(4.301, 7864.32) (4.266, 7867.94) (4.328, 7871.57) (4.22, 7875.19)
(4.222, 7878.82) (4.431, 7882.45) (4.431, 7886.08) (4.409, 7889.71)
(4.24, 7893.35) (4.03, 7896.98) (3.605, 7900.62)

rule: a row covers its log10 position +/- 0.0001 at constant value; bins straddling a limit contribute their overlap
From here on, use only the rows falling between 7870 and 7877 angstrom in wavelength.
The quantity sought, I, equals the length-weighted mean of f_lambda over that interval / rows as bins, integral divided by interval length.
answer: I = 4.28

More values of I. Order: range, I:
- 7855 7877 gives 4.34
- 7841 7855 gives 4.25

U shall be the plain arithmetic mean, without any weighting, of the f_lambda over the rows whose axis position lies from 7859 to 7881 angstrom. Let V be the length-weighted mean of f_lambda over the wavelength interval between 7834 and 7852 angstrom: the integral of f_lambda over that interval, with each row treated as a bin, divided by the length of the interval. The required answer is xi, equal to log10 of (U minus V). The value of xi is -1.8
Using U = 4.30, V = 4.29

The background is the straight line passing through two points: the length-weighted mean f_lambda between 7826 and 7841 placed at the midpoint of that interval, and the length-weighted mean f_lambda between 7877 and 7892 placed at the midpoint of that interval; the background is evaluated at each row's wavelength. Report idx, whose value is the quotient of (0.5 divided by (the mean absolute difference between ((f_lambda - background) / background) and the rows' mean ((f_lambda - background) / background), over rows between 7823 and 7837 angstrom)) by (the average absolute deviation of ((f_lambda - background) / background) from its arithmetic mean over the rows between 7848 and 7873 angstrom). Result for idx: 1651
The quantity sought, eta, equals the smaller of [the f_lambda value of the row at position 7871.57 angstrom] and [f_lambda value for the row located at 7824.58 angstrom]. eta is 4.25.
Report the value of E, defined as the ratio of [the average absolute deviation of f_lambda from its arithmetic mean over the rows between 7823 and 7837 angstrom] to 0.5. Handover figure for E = 0.142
